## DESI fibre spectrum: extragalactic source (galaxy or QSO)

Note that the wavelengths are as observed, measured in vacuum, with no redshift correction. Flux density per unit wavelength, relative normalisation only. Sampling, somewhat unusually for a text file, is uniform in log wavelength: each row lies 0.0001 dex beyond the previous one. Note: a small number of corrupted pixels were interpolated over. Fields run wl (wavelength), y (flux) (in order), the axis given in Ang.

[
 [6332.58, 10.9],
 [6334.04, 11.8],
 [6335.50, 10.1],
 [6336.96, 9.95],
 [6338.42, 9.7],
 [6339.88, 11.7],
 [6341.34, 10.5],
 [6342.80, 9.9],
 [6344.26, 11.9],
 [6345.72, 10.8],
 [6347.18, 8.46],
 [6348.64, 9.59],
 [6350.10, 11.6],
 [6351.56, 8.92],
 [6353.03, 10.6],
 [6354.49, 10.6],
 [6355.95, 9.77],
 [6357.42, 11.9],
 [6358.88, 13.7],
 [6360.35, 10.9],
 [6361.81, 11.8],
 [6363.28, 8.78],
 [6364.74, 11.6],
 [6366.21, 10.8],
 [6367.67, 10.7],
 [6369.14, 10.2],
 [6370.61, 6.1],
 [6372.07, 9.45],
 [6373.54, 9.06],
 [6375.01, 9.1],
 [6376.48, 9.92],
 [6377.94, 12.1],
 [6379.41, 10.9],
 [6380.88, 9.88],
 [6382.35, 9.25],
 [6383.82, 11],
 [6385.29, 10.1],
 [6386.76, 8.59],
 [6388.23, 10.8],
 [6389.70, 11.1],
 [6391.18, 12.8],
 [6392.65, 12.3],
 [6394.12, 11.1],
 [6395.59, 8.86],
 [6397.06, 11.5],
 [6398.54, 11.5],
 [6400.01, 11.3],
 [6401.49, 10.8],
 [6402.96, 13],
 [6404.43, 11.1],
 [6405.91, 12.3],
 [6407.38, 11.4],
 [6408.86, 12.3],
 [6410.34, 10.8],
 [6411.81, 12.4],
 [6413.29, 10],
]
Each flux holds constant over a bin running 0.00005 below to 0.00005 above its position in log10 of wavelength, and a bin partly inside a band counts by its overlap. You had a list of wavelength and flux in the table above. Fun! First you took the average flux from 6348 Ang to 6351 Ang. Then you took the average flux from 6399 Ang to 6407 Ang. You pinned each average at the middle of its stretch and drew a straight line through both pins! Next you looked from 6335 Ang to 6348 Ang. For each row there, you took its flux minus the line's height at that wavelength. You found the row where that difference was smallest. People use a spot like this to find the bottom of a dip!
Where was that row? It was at 6347.18 Ang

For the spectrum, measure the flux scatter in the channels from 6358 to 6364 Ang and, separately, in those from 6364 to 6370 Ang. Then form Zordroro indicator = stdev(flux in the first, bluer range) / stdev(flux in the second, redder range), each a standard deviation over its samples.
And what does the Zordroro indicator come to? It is 3.5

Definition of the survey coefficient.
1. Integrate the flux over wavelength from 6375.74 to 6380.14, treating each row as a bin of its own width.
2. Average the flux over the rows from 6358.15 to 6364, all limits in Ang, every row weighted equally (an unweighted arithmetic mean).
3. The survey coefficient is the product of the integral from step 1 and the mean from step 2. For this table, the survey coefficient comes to 546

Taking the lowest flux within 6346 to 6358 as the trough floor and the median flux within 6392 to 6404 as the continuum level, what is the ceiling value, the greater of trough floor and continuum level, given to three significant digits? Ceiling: 11.4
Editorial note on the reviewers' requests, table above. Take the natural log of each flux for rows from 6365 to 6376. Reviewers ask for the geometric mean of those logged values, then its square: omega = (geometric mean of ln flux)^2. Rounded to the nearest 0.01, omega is 4.89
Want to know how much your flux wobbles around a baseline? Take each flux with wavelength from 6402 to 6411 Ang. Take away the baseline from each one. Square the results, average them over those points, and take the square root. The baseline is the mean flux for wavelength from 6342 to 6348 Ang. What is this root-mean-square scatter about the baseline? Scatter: 1.73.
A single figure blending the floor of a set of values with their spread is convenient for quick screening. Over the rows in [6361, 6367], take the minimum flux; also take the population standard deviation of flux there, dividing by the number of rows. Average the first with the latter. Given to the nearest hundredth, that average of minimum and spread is 4.99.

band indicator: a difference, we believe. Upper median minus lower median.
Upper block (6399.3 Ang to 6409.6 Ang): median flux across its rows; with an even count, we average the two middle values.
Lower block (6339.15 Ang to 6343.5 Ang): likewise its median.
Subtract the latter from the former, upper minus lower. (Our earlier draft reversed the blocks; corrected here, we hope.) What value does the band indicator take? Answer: 0.90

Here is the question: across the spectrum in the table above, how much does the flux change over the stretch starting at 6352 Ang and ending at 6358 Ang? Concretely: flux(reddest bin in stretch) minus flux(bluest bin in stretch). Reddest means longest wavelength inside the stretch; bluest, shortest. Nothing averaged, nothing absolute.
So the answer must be 1.3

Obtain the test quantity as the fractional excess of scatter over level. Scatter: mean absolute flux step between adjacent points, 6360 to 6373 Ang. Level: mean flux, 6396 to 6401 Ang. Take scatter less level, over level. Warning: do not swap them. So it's -0.83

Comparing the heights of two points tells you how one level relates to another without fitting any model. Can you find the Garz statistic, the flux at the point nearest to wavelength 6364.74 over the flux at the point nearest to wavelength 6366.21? 1.07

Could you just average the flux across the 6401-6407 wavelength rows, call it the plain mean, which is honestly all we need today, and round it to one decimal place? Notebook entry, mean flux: 11.8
